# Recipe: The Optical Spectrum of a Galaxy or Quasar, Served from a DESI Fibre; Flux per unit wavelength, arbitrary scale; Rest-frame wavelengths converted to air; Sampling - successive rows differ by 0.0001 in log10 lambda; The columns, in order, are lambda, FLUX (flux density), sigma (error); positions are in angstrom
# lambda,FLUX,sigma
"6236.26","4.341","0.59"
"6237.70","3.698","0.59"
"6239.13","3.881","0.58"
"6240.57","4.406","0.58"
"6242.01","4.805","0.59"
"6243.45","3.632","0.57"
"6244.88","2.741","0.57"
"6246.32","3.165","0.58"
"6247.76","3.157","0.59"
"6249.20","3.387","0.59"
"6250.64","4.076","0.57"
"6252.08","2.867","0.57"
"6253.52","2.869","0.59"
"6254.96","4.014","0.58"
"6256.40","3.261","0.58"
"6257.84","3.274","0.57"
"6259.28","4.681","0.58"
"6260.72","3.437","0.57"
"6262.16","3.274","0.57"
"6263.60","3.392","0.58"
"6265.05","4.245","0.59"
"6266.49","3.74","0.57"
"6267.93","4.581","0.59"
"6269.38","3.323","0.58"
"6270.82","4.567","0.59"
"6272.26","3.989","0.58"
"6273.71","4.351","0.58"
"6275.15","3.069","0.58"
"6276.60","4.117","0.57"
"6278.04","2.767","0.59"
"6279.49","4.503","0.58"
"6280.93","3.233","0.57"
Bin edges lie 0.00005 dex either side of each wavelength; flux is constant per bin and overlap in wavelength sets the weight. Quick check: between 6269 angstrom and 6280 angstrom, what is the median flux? 4.1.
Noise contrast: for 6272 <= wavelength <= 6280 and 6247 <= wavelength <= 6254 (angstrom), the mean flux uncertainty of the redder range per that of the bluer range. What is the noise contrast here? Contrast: 0.997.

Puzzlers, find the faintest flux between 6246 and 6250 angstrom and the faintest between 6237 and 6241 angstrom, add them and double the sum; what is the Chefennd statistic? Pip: 13.7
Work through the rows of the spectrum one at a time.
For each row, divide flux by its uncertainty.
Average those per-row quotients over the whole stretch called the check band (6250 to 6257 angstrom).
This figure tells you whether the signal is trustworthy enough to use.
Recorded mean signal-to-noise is 5.9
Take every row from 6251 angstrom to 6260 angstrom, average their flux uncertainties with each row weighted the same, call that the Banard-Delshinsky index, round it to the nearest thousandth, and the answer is 0.578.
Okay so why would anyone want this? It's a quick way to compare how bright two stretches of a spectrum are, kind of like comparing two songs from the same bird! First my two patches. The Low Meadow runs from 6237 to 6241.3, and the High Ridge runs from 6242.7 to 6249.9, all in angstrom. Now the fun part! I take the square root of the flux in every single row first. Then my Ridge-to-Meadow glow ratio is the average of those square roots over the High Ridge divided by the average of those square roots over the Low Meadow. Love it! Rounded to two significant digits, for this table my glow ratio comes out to 0.90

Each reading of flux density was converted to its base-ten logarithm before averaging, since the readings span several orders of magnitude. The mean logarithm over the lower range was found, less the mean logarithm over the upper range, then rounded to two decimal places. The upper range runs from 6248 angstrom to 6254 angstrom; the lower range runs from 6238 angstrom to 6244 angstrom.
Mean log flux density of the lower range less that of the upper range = 0.10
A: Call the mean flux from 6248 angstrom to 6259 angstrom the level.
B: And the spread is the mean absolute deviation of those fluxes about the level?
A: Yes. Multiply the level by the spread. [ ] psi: 1.3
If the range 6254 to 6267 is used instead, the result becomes 1.5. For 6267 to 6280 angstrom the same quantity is 2.3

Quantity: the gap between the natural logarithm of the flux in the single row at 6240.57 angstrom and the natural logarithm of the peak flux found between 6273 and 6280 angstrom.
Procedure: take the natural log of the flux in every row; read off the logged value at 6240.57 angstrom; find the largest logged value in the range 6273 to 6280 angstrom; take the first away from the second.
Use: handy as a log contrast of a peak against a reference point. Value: 0.0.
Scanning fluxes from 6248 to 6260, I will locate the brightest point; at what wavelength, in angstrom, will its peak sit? 6259.28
